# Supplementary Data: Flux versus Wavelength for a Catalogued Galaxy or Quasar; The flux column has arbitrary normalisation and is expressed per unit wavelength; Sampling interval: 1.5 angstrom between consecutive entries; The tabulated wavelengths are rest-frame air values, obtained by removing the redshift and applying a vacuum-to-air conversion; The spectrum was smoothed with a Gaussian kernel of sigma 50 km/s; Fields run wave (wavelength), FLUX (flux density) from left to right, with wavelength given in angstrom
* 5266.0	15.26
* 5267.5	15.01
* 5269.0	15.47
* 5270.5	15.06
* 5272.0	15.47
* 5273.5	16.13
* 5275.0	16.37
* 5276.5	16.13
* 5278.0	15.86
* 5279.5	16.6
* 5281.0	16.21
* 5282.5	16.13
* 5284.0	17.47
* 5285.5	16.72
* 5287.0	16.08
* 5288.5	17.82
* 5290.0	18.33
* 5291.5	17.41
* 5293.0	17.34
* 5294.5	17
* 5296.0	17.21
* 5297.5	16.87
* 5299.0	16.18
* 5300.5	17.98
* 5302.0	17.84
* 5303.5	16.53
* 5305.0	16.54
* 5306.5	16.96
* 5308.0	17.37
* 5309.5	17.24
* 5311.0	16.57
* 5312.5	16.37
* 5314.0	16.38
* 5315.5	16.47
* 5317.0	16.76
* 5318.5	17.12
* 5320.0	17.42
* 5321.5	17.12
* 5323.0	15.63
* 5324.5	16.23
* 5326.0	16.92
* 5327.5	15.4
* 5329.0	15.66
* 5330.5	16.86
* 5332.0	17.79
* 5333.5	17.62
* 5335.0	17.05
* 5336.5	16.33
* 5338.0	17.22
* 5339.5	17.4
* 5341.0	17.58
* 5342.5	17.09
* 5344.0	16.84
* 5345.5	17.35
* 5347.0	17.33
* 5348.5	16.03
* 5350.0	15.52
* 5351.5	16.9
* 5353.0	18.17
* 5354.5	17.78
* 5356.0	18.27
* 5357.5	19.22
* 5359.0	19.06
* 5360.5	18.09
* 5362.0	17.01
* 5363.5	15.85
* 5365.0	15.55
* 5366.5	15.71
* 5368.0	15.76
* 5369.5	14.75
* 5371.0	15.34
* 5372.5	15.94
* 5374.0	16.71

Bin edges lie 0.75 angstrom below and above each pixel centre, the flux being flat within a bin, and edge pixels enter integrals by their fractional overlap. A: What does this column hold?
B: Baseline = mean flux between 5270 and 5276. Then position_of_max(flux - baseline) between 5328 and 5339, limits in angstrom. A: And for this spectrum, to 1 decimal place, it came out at 5332.0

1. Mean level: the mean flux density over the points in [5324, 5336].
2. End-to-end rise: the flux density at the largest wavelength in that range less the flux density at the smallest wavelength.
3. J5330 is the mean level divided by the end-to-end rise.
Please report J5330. 20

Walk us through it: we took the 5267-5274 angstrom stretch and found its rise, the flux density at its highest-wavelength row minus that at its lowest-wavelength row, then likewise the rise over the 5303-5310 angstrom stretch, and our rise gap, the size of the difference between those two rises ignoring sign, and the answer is 0.4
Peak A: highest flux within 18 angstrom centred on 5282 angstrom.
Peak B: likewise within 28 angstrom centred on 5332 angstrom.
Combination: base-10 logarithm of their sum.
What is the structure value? 1.558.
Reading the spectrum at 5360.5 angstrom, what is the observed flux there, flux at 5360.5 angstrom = 18.09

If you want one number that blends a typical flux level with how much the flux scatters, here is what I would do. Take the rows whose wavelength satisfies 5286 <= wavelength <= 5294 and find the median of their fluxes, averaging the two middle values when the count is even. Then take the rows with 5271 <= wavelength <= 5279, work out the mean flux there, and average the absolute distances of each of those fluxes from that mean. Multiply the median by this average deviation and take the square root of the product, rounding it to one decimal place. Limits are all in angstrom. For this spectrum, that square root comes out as 2.1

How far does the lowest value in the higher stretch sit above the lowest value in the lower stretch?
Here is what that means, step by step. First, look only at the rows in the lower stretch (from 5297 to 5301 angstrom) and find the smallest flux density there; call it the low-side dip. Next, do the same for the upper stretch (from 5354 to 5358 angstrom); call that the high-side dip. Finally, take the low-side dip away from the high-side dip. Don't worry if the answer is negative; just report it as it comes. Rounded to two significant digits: 1.6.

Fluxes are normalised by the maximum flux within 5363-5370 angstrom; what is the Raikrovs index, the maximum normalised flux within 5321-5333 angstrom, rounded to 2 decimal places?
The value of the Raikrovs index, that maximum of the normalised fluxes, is 1.12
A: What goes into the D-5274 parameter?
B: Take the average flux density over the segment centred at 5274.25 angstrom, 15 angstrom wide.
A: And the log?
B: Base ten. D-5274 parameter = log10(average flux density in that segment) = 1.20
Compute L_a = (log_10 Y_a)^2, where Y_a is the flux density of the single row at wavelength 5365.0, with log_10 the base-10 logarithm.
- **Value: 1.42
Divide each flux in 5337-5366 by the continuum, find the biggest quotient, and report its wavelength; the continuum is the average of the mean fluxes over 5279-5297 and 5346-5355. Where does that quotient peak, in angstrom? 5357.5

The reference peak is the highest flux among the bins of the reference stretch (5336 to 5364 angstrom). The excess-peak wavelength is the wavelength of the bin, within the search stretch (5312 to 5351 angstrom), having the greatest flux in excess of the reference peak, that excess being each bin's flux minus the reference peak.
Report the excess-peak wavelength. 5332.0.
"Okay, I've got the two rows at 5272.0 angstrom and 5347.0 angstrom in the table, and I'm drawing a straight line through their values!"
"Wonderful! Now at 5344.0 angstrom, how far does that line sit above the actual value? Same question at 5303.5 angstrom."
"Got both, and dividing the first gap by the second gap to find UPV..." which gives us -1.5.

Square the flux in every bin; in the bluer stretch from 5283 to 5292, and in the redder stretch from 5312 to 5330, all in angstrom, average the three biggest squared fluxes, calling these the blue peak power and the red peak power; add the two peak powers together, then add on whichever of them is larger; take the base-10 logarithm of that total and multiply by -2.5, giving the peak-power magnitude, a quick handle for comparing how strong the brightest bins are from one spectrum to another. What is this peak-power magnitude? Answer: -7.43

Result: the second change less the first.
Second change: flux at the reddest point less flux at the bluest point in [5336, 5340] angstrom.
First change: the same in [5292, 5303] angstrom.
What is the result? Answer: 0.6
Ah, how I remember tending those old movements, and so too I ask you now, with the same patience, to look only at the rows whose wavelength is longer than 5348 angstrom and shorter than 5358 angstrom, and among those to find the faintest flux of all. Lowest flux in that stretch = 15.52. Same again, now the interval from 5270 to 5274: 15.06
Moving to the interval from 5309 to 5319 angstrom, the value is 16.37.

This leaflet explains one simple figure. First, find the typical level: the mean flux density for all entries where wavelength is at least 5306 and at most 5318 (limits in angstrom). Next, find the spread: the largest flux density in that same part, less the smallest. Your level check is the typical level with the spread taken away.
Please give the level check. 15.8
